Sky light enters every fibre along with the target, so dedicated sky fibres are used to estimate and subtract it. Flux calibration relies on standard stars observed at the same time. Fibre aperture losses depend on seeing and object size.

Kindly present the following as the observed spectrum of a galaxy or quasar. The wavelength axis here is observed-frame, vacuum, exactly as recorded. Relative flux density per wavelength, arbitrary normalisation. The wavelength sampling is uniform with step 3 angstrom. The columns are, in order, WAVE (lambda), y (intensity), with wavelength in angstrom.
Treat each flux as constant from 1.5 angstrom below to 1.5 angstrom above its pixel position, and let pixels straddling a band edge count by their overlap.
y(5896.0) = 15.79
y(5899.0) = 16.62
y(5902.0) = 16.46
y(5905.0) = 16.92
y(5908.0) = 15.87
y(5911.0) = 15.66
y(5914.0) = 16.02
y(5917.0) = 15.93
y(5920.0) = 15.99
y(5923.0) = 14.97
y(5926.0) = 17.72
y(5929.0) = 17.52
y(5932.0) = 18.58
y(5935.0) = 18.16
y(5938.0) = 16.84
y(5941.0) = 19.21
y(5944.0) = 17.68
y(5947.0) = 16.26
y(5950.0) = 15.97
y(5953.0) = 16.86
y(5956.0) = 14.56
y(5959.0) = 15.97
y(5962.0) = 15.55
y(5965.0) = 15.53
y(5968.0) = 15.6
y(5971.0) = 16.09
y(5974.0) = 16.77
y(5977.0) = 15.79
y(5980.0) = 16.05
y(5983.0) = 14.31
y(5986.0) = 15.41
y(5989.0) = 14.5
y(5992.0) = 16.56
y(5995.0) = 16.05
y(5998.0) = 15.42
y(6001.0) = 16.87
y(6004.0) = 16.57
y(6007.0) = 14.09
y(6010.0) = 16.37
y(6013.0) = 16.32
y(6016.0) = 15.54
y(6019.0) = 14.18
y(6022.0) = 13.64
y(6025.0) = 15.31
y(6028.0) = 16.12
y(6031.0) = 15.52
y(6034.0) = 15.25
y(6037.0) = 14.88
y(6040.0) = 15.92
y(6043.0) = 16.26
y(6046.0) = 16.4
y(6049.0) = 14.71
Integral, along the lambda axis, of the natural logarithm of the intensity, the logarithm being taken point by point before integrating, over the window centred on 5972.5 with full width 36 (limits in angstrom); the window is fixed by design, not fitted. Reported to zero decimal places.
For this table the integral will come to 99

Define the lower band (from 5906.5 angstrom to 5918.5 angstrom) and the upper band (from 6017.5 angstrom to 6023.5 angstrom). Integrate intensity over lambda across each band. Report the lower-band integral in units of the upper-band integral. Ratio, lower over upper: 2.3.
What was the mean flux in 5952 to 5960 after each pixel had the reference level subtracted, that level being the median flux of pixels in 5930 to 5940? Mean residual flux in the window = -2.4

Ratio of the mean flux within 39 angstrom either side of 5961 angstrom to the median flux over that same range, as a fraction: 1.02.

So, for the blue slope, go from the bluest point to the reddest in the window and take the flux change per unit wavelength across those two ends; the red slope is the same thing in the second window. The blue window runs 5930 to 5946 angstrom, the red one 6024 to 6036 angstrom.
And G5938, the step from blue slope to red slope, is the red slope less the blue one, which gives 0.07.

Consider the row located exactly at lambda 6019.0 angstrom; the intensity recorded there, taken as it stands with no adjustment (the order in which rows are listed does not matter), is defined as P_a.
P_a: 14.18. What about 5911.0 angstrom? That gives 15.66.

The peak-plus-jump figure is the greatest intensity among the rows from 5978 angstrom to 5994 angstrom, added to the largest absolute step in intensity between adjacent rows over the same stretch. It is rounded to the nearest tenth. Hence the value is 18.6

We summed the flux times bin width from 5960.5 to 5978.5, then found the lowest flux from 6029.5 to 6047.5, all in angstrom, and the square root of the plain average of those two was 12.3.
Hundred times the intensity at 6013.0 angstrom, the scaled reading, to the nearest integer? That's 1632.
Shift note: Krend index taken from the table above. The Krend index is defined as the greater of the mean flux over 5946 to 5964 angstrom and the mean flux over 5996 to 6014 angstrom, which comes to 15.9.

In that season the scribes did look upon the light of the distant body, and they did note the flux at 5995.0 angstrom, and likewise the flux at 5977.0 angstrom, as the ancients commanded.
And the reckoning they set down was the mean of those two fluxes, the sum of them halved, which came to 15.9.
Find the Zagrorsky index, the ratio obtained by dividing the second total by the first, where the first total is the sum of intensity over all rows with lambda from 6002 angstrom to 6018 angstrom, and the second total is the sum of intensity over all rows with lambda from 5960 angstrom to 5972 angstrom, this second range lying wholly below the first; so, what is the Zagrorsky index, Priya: 0.80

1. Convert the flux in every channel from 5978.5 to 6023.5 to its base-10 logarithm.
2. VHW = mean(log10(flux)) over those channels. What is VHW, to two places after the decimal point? 1.19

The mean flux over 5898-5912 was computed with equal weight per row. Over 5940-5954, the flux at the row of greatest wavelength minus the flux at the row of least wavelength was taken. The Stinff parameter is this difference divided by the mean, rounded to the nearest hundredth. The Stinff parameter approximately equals -0.14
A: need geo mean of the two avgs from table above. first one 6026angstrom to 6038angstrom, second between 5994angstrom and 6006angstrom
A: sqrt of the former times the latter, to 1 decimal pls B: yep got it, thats 15.8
